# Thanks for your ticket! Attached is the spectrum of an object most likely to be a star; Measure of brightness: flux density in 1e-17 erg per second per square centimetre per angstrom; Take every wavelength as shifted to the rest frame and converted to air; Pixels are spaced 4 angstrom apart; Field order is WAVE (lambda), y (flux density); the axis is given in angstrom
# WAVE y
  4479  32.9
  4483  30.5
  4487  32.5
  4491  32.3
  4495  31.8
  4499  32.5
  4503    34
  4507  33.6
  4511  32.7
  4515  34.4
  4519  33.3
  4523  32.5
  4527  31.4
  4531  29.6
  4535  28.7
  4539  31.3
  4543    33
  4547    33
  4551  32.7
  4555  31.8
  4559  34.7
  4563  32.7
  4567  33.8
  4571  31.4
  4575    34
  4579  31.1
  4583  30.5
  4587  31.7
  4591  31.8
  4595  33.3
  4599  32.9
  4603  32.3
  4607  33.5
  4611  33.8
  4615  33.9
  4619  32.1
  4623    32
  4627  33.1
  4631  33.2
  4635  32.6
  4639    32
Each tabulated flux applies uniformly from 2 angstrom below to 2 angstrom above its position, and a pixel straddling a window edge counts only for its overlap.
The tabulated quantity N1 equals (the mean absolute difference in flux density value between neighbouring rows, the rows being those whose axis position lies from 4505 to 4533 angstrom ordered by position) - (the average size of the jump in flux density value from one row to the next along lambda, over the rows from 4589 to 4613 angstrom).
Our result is 0.4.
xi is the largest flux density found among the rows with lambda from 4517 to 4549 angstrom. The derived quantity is 33.3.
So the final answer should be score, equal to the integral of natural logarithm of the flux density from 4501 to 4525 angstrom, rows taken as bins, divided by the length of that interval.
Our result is 3.51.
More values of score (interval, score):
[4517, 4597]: 3.47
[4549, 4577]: 3.50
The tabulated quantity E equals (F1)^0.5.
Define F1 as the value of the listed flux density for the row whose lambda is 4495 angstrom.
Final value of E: 5.64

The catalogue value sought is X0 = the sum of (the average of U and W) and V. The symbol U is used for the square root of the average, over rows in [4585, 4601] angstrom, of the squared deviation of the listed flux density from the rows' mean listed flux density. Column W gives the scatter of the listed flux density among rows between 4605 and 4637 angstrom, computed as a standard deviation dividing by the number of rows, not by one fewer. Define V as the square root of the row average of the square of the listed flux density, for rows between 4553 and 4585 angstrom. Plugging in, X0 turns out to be 33.2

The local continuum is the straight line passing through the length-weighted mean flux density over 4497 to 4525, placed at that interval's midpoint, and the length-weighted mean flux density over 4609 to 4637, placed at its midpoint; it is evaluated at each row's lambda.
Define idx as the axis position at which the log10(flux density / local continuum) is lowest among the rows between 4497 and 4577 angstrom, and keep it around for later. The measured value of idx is 4535 angstrom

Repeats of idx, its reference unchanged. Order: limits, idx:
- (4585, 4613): 4587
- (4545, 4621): 4583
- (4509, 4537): 4535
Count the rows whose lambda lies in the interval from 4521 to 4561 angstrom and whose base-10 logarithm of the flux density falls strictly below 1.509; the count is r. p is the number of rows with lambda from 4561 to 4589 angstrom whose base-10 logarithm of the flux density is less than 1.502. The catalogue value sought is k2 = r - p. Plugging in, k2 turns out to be 1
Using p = 4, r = 5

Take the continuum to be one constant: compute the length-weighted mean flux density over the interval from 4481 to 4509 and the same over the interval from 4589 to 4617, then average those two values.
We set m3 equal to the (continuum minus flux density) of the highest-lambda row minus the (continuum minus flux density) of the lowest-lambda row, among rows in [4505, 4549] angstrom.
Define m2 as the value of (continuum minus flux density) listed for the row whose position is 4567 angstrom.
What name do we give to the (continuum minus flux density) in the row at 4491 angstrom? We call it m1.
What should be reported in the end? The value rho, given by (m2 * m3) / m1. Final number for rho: -1.3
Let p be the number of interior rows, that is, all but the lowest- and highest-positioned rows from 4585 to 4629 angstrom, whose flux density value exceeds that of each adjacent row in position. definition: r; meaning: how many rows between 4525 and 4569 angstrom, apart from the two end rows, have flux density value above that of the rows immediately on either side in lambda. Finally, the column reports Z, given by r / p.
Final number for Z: 0.5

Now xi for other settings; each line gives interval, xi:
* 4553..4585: 34.7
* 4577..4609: 33.5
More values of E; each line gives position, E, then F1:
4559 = 5.89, 34.7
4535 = 5.36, 28.7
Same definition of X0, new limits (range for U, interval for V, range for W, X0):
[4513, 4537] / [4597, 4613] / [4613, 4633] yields 34.5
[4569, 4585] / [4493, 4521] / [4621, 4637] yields 34.1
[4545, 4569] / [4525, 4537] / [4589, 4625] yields 30.8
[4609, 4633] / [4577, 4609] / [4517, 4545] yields 33.3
